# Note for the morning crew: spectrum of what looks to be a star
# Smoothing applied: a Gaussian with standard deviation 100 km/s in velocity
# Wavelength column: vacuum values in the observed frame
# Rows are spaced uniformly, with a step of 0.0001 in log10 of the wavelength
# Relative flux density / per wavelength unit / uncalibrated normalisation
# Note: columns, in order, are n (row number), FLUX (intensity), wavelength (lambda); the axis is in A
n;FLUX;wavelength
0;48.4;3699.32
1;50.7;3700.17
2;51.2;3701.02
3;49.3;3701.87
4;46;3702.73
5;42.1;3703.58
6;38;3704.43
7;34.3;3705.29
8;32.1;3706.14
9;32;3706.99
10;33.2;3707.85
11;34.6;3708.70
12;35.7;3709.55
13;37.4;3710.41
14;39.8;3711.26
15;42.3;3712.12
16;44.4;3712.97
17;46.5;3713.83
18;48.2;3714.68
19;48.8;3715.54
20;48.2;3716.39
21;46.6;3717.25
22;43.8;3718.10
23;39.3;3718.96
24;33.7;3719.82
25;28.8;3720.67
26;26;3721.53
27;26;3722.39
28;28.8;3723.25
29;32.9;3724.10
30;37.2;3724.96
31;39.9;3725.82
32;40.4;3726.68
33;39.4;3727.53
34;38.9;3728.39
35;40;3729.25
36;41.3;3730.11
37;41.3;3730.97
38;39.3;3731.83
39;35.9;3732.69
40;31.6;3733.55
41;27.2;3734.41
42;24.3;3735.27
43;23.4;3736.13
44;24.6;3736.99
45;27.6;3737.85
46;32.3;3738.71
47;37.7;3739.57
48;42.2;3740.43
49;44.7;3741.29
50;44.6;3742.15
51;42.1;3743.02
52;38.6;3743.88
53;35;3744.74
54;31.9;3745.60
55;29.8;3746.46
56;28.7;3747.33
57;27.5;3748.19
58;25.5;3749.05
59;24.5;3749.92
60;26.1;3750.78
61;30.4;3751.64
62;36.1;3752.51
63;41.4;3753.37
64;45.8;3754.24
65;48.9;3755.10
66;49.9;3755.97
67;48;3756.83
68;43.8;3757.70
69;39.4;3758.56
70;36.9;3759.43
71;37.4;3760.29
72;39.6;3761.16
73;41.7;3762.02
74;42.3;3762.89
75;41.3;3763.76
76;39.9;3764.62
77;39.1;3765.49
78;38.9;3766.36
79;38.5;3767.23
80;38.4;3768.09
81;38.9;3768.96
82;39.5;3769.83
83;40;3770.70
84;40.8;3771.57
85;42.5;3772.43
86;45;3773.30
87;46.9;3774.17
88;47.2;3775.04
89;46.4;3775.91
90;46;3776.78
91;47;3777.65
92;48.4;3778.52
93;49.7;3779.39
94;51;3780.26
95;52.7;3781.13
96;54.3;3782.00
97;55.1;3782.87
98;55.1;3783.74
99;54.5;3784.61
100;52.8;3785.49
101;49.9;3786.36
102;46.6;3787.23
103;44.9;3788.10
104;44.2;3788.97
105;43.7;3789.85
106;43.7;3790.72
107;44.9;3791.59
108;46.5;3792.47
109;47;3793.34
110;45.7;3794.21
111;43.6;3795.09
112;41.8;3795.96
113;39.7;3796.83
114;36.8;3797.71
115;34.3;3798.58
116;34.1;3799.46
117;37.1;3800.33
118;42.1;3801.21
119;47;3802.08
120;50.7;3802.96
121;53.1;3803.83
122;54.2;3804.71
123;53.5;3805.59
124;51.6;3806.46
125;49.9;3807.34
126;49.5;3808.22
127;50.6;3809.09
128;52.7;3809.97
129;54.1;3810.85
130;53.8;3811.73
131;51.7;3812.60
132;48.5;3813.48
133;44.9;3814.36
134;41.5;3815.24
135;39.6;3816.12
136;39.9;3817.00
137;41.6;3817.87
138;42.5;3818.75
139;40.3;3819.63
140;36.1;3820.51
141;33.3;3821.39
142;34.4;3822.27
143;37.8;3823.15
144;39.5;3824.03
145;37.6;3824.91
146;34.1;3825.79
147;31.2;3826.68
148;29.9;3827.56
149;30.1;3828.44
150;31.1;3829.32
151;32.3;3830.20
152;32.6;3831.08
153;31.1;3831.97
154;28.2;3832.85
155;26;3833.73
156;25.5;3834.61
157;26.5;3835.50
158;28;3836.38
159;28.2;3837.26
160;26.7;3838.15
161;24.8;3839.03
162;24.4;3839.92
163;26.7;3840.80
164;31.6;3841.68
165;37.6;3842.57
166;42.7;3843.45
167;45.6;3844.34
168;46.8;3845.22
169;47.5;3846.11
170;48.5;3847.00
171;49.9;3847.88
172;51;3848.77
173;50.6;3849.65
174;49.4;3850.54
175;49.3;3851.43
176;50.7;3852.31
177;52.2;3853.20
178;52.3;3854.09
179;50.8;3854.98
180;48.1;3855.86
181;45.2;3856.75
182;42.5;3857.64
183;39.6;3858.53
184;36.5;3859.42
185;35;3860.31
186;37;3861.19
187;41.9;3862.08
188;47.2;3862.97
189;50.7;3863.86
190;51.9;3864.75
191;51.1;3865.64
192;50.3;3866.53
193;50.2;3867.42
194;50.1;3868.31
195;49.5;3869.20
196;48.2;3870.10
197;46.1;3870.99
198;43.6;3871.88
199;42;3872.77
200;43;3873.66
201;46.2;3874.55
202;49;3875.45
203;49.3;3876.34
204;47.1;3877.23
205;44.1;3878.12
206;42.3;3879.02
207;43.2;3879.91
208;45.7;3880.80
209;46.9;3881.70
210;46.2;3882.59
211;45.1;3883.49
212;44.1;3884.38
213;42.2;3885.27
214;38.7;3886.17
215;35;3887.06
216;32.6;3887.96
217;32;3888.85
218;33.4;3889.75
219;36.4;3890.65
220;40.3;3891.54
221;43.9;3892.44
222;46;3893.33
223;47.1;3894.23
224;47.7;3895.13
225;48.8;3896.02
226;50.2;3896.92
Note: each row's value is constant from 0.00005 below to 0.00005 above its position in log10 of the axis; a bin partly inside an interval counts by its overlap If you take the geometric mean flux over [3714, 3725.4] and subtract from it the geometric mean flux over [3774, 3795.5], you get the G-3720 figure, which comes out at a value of -12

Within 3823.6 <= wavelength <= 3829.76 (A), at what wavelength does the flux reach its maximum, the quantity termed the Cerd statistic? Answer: 3824.03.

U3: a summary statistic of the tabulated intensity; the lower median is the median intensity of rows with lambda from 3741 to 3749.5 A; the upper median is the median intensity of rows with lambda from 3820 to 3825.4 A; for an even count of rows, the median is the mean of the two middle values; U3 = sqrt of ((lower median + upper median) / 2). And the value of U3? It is 5.93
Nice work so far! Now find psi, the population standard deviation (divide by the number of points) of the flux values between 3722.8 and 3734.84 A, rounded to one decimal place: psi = 4.6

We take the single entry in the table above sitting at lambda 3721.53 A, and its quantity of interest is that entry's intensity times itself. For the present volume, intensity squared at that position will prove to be 676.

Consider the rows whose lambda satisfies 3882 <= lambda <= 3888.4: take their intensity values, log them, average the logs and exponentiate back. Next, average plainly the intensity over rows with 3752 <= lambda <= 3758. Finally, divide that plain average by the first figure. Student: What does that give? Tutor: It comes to 1.11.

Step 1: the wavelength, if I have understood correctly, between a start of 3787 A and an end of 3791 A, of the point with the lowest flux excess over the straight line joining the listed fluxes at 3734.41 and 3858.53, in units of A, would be 3790.72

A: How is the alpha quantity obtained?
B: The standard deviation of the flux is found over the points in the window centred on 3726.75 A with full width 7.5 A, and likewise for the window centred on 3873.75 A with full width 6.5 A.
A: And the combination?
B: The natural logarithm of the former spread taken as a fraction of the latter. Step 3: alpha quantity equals 0.4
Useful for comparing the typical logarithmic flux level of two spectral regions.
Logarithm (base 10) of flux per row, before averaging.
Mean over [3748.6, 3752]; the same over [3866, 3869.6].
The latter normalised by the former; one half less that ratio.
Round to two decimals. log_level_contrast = -0.69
